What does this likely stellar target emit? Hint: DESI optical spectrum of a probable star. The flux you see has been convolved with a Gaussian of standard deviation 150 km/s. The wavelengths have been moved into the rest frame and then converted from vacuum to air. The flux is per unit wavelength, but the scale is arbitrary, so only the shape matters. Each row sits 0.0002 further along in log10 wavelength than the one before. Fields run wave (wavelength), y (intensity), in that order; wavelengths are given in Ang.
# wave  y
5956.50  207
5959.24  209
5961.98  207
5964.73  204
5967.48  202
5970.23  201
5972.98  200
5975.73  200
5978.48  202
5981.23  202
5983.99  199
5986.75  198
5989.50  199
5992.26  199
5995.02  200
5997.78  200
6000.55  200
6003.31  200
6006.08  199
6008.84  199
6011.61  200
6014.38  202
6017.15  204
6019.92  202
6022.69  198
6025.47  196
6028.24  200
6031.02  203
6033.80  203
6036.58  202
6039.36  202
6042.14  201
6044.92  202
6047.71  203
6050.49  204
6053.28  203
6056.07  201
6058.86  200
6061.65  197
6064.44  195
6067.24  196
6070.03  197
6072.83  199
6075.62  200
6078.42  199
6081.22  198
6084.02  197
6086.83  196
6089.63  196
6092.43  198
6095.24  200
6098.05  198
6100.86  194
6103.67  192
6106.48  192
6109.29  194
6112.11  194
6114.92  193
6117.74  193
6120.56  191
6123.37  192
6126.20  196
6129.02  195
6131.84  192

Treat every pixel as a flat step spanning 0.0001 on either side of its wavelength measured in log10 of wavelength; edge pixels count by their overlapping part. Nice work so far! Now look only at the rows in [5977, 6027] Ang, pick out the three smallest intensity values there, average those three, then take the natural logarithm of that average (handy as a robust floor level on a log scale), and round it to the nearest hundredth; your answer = 5.28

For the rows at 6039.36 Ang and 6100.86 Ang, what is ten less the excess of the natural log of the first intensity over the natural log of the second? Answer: 9.96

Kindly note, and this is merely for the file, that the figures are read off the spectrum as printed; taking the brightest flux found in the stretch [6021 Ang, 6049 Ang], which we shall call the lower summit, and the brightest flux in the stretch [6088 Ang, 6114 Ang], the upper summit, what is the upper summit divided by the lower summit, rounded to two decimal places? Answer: 0.99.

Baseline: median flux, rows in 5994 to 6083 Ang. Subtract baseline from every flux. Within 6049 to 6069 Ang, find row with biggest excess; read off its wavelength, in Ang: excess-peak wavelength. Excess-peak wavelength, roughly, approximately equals 6050.49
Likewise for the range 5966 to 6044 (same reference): 6017.15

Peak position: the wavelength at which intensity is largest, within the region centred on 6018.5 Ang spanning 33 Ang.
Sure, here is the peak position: 6017.15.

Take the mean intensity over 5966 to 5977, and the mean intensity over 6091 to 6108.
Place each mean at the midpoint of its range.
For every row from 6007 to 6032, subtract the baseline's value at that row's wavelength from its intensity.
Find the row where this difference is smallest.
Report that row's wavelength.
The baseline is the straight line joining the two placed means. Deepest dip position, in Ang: 6025.47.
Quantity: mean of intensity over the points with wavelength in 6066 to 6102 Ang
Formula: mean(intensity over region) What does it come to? 198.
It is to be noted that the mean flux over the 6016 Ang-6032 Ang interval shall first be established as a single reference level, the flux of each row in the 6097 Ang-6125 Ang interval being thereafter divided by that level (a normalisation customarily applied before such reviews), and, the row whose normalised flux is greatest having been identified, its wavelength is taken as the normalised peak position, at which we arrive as 6098.05 Ang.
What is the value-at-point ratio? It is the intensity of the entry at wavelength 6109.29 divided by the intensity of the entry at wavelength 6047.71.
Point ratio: 0.96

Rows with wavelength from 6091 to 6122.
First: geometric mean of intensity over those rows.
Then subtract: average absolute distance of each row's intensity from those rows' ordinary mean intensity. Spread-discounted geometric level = 192.1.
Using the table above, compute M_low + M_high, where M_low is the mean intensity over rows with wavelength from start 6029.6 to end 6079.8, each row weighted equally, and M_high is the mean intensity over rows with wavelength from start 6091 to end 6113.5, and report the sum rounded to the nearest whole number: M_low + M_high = 396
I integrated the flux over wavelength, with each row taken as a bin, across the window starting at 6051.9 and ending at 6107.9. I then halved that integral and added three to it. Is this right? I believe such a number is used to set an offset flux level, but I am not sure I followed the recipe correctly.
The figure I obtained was 5530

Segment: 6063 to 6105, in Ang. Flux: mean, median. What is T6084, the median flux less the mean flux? 0.00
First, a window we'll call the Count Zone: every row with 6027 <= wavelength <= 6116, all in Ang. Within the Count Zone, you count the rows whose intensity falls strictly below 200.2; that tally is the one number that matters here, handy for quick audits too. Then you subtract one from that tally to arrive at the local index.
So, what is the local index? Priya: 21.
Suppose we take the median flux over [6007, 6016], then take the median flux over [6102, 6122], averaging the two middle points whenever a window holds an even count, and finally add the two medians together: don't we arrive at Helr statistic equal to 393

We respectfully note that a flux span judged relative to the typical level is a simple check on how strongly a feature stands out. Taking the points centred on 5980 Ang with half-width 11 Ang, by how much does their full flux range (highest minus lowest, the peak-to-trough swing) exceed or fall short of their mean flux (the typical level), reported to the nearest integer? -196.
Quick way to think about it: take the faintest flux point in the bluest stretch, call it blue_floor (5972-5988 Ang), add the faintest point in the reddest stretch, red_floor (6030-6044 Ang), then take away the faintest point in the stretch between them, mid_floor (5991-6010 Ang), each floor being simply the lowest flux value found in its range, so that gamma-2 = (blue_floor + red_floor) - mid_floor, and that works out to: 200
